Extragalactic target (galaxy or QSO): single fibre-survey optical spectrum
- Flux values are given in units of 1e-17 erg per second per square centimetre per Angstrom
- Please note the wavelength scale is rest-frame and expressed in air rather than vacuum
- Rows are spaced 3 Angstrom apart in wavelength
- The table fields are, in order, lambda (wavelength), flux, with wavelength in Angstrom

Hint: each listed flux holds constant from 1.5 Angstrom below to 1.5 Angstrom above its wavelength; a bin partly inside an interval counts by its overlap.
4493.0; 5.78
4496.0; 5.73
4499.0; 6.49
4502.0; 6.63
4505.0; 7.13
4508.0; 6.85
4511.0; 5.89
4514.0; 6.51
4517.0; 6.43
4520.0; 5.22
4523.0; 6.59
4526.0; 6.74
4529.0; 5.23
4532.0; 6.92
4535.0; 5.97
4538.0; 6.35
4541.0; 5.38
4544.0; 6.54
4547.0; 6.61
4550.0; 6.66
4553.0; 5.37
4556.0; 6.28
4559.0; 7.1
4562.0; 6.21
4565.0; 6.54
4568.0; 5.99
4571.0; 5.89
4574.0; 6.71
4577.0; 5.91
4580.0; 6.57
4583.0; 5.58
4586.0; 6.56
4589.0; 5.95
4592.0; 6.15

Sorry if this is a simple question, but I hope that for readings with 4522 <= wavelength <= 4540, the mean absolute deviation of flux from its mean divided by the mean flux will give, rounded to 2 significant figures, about 0.074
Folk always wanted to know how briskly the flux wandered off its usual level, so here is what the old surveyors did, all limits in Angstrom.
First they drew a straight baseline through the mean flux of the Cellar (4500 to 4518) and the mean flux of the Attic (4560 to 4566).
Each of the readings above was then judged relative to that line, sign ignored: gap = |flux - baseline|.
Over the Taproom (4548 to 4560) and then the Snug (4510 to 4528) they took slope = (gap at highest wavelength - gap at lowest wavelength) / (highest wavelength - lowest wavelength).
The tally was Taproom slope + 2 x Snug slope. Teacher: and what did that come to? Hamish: -0.01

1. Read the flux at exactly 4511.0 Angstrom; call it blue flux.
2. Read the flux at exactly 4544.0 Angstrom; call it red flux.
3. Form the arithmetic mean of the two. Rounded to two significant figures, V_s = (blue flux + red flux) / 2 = 6.2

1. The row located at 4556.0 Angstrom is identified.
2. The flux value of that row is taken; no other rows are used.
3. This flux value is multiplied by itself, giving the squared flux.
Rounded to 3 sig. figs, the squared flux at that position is 39.4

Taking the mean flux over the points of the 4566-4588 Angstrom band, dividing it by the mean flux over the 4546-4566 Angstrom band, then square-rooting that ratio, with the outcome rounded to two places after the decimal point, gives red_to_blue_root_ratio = 0.98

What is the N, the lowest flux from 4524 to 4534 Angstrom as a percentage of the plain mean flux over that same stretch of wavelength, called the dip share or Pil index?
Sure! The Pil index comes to 83.1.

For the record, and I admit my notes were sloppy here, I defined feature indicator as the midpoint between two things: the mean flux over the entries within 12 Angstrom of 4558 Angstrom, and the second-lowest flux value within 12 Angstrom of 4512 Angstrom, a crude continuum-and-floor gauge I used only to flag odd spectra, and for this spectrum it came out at 6.1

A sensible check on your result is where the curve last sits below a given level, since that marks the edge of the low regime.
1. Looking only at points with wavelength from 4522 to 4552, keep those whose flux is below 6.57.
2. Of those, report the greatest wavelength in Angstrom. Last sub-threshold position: 4544.0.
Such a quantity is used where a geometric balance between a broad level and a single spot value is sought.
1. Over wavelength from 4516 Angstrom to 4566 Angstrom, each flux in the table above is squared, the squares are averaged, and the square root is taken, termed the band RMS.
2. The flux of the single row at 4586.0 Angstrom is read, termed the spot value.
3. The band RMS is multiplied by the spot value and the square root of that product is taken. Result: 6.41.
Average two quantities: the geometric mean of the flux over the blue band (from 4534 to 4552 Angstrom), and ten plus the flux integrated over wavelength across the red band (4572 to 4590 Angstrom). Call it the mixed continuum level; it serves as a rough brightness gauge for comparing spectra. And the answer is 64.0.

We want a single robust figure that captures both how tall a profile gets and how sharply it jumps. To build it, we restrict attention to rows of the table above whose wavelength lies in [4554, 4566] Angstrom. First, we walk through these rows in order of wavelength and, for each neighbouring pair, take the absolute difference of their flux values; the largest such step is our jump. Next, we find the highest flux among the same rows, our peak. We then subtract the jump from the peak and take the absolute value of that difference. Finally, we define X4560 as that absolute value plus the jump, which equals 7.1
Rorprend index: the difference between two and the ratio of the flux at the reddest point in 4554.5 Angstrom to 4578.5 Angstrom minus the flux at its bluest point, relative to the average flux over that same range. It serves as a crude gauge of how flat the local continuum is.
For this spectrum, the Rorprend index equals 2.06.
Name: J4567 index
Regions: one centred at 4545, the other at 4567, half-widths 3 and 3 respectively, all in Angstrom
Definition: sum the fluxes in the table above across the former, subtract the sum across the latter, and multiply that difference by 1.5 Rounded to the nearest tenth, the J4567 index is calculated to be 0.9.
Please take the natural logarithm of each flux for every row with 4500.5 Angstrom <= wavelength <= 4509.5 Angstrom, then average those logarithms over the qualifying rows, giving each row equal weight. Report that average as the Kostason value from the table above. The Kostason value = 1.93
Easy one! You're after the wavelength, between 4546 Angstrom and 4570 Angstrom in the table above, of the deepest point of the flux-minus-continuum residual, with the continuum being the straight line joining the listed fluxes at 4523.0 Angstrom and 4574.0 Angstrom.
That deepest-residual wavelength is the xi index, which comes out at 4553.0 Angstrom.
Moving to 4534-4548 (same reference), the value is 4541.0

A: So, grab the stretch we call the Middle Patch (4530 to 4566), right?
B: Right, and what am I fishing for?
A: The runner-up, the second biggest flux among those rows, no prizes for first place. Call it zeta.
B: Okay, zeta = 6.92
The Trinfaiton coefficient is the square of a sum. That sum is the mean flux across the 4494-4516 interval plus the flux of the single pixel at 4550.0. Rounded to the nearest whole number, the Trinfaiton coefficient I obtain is 172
